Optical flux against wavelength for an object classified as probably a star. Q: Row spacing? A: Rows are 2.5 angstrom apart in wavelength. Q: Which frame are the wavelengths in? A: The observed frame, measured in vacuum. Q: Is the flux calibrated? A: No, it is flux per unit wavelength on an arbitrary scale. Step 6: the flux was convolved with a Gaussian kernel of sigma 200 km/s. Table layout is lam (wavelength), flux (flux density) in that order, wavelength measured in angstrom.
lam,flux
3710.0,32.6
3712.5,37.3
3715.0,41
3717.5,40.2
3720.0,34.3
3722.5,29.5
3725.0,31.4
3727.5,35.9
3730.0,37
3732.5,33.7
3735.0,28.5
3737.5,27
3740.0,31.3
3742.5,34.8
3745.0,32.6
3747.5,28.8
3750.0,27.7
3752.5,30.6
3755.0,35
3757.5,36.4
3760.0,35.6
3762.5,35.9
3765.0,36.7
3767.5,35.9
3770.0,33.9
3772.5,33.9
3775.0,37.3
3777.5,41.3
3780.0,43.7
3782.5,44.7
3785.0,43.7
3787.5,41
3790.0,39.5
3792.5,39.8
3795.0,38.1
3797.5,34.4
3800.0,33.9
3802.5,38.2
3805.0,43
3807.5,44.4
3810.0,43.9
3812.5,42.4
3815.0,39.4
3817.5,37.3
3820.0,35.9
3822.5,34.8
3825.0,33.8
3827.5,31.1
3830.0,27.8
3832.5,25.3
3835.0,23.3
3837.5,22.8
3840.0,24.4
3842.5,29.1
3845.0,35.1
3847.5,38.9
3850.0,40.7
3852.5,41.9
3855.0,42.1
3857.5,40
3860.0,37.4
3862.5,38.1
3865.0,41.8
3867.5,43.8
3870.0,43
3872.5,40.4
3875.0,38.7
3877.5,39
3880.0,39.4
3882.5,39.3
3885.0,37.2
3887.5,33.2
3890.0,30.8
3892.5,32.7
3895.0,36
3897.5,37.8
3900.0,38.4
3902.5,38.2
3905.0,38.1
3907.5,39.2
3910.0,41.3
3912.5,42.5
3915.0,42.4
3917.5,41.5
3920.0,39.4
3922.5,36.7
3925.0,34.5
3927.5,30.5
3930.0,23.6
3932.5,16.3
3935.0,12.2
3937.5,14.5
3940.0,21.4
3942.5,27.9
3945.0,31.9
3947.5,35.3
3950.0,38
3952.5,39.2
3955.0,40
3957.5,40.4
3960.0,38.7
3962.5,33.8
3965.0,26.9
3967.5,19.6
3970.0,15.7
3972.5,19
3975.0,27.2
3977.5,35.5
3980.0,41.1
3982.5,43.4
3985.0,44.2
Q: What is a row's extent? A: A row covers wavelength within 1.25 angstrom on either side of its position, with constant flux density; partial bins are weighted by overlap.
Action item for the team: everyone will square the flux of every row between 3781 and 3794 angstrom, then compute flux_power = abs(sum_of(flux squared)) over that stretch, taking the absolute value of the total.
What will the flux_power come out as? 8733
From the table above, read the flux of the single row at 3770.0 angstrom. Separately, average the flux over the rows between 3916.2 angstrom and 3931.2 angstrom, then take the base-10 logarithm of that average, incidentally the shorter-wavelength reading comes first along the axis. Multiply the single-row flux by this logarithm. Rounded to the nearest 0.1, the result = 52.1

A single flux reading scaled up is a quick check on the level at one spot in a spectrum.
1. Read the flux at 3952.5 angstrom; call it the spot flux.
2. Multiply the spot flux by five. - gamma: 196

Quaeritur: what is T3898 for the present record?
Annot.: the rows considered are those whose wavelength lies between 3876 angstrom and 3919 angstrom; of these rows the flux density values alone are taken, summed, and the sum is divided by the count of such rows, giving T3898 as 38.1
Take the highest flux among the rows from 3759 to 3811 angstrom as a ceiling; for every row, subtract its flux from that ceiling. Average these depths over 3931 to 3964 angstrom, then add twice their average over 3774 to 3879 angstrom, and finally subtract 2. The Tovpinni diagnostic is 27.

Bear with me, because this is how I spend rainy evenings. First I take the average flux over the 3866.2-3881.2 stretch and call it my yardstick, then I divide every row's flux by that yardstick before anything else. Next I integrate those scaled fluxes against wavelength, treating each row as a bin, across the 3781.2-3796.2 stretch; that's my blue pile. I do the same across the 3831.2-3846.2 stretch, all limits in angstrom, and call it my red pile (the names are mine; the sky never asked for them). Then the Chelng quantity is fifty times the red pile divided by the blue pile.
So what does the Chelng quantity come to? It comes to 32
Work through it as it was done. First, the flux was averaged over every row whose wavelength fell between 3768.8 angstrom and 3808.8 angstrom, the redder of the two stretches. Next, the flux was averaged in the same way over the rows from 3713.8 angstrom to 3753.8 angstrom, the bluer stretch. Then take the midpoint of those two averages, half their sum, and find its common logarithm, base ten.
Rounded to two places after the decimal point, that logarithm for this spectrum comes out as 1.56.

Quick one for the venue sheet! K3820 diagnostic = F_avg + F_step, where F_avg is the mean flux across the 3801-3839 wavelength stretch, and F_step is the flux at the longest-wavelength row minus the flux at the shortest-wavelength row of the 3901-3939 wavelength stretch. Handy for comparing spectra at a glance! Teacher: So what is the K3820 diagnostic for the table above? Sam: 11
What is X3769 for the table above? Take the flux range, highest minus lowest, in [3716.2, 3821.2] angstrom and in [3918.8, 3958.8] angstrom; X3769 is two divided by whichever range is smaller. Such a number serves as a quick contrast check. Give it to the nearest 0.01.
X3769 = 0.11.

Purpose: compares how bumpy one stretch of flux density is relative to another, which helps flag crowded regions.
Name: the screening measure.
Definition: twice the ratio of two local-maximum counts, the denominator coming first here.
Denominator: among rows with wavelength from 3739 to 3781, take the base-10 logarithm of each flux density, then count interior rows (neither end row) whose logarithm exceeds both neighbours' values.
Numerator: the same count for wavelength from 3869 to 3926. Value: 2.0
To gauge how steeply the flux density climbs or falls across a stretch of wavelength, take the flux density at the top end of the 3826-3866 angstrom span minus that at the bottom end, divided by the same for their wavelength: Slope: 0.3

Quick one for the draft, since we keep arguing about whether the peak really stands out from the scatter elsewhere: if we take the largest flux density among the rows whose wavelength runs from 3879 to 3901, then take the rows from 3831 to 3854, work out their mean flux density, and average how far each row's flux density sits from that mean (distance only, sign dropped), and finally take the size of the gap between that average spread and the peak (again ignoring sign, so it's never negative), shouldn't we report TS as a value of 32.4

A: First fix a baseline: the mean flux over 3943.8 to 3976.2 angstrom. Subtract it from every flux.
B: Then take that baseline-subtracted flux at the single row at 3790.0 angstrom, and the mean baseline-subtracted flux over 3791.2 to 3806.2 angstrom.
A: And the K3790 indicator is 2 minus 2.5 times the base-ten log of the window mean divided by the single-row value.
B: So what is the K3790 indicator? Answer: 2.2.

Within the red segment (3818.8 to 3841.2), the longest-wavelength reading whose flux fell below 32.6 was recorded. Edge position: 3840.0 angstrom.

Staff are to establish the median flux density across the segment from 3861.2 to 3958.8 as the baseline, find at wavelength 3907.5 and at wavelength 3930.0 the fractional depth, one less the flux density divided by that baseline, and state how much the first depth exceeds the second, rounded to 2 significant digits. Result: -0.41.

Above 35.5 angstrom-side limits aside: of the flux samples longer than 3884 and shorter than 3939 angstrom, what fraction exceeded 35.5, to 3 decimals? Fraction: 0.591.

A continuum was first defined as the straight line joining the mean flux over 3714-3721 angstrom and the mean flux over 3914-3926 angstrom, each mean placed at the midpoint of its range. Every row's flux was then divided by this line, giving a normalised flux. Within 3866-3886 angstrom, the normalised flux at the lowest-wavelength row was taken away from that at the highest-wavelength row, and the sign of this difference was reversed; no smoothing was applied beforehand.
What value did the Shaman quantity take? 0.17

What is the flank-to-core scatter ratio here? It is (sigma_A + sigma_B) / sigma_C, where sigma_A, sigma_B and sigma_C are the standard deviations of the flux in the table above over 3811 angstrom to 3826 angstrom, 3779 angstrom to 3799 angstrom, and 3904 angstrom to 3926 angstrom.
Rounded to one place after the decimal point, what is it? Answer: 2.4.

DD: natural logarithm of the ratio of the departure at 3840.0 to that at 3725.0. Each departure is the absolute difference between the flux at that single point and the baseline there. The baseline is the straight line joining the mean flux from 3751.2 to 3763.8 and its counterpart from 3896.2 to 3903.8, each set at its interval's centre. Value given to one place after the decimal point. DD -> 1.6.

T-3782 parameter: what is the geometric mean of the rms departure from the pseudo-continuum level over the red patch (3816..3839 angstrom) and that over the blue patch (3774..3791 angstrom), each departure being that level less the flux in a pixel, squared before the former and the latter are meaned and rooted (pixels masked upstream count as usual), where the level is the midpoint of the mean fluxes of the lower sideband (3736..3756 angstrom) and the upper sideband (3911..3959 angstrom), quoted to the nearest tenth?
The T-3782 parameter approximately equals 7.5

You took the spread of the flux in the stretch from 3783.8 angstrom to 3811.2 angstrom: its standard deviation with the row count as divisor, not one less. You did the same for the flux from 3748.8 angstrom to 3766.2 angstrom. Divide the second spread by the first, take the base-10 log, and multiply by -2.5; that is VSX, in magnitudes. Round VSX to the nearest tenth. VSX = 0.1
